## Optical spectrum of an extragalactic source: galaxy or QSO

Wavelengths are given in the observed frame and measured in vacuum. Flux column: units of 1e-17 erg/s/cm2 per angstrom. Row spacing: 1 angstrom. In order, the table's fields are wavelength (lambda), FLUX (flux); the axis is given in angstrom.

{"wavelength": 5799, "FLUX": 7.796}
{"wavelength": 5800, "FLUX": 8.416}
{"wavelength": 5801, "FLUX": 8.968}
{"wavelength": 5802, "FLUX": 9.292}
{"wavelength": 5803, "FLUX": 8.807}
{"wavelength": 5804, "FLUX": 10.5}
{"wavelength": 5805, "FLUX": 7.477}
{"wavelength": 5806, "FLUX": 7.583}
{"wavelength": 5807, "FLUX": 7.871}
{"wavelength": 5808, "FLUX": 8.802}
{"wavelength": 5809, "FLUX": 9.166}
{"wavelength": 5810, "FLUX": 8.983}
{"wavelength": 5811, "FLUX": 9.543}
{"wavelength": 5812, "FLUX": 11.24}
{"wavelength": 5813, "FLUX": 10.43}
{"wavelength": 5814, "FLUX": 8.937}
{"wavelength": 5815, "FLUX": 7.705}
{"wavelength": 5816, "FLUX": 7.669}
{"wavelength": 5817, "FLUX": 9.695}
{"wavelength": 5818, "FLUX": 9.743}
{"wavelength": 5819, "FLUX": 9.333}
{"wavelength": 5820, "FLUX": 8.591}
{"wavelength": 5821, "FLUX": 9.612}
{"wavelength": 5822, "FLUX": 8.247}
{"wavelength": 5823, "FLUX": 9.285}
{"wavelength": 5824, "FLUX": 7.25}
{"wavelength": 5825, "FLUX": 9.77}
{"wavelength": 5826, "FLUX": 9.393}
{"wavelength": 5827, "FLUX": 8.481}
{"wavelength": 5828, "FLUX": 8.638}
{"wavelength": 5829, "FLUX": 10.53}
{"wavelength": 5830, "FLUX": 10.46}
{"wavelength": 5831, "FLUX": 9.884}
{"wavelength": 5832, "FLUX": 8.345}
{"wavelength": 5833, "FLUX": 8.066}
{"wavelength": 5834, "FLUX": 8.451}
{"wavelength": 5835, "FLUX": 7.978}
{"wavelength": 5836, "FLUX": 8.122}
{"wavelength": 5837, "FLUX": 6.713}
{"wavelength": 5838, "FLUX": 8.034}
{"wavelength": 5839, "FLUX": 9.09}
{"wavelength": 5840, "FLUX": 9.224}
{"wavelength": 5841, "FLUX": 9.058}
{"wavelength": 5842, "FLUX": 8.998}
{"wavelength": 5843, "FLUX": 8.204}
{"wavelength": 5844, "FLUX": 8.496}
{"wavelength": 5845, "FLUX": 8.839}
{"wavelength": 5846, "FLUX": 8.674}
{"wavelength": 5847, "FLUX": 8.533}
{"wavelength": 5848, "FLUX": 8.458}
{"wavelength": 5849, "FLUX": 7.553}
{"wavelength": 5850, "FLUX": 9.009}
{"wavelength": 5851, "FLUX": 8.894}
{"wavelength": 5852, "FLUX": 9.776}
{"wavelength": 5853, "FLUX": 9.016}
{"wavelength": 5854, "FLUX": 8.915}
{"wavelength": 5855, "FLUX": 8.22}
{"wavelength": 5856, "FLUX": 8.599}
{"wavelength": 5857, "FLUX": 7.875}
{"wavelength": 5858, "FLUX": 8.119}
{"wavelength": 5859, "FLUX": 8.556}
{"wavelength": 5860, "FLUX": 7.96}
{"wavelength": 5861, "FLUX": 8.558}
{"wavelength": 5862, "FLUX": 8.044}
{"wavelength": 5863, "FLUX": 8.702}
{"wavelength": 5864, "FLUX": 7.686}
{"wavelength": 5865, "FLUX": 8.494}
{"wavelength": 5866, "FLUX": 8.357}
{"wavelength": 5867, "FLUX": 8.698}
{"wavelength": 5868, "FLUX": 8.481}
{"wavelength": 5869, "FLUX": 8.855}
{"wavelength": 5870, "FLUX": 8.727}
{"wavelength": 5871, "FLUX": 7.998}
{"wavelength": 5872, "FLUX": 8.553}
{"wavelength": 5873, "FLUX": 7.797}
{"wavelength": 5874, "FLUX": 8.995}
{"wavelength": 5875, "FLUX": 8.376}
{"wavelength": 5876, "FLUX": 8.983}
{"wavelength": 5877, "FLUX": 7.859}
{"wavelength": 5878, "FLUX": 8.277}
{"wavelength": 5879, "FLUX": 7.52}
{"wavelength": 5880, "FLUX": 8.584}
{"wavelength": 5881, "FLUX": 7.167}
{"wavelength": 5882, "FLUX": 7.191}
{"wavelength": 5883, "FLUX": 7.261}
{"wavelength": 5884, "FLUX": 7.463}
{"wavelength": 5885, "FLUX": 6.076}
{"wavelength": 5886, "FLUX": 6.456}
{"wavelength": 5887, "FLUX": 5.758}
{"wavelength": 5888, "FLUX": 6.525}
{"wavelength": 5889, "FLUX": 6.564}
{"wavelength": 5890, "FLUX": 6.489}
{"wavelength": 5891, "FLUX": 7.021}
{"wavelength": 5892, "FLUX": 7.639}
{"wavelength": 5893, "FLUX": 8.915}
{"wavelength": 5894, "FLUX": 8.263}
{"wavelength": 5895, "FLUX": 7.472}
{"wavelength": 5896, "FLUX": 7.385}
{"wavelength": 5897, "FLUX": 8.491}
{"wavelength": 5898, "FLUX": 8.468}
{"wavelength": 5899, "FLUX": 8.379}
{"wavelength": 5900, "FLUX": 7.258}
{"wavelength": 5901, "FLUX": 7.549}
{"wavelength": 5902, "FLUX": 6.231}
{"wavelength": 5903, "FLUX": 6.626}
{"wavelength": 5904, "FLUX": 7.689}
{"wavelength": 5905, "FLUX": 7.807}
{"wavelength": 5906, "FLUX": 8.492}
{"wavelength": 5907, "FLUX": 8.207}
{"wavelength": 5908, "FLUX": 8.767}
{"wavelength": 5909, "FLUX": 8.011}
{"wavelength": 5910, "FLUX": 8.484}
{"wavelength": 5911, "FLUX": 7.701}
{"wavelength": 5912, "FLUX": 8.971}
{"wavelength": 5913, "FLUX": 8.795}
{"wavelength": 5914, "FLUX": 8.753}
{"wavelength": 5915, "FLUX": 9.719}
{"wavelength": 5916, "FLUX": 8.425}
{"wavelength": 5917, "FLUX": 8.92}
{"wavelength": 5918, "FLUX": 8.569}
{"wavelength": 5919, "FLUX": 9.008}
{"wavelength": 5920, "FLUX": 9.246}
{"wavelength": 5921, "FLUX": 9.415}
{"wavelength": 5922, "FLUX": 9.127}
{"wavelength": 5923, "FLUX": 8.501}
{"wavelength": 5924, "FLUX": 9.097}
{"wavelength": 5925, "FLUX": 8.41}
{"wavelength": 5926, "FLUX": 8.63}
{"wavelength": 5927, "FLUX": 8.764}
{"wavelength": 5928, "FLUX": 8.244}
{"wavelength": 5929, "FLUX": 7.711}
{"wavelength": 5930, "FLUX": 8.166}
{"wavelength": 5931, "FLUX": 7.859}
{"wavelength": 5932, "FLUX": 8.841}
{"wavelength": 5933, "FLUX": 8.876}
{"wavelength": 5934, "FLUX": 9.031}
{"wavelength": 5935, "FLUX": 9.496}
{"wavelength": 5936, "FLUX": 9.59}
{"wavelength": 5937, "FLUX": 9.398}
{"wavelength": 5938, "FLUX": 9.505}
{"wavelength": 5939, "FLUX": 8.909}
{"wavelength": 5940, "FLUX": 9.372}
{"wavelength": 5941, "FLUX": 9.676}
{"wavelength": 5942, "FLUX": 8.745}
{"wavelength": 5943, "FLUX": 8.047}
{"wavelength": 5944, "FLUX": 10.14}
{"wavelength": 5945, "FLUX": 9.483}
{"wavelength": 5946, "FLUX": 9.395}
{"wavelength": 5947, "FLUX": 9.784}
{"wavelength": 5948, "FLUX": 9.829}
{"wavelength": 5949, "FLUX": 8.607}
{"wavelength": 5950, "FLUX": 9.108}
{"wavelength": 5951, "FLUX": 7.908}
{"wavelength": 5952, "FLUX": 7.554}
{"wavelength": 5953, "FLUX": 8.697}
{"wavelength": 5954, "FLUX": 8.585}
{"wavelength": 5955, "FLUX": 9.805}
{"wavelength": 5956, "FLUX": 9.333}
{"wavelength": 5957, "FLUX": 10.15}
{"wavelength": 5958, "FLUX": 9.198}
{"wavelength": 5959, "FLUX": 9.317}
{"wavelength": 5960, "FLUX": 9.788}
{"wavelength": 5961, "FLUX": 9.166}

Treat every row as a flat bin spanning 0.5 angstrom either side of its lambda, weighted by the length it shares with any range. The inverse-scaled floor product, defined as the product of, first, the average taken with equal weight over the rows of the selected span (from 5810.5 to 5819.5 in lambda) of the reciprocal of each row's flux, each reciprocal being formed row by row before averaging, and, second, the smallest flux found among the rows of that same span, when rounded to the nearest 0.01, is 0.83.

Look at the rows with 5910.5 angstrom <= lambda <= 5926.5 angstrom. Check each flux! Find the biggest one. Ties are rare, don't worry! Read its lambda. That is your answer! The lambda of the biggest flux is 5915 angstrom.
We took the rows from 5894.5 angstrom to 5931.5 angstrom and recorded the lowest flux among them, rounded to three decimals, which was 6.231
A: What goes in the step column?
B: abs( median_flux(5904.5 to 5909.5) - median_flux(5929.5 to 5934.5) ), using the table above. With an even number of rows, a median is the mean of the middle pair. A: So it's 0.6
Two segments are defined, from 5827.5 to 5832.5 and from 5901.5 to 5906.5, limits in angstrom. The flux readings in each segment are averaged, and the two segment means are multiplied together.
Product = 71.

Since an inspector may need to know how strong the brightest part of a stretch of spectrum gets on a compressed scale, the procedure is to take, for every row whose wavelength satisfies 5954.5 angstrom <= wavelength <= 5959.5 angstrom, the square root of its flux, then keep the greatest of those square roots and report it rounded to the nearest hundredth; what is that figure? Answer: 3.19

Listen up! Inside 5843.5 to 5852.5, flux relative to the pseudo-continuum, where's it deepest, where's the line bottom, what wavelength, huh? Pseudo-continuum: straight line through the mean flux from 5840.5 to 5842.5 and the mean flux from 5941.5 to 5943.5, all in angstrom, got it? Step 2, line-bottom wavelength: 5849 angstrom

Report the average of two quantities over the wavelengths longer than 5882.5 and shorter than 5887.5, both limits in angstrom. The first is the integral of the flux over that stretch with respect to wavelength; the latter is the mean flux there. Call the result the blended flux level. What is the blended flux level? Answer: 19.8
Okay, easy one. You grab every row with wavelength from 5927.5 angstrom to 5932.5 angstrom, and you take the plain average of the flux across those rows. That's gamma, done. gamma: 8.2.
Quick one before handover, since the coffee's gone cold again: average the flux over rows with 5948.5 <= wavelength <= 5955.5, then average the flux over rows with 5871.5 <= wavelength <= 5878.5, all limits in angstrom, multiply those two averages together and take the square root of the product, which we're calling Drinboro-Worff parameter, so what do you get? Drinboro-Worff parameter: 8.51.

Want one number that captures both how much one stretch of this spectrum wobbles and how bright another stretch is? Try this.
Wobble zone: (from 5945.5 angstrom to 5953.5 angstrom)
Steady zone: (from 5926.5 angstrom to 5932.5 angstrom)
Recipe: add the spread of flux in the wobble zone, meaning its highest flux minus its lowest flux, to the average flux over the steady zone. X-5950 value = 10.5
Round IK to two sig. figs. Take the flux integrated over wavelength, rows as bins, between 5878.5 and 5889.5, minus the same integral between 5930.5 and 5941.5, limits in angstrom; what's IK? -24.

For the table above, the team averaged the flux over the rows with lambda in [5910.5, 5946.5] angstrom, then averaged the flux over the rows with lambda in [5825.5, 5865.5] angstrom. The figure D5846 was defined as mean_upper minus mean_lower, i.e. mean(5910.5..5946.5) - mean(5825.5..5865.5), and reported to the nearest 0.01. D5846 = 0.29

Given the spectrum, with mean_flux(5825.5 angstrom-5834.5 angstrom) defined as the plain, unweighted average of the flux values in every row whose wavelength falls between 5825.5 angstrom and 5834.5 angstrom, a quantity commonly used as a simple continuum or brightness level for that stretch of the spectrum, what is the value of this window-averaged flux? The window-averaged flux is 9.14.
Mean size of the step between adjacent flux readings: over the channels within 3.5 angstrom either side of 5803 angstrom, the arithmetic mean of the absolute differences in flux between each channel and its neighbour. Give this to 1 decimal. 1.0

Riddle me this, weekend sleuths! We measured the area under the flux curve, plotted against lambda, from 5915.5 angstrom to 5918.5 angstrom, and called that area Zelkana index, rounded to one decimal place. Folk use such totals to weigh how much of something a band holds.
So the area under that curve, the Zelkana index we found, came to 25.9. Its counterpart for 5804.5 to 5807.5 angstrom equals 22.9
